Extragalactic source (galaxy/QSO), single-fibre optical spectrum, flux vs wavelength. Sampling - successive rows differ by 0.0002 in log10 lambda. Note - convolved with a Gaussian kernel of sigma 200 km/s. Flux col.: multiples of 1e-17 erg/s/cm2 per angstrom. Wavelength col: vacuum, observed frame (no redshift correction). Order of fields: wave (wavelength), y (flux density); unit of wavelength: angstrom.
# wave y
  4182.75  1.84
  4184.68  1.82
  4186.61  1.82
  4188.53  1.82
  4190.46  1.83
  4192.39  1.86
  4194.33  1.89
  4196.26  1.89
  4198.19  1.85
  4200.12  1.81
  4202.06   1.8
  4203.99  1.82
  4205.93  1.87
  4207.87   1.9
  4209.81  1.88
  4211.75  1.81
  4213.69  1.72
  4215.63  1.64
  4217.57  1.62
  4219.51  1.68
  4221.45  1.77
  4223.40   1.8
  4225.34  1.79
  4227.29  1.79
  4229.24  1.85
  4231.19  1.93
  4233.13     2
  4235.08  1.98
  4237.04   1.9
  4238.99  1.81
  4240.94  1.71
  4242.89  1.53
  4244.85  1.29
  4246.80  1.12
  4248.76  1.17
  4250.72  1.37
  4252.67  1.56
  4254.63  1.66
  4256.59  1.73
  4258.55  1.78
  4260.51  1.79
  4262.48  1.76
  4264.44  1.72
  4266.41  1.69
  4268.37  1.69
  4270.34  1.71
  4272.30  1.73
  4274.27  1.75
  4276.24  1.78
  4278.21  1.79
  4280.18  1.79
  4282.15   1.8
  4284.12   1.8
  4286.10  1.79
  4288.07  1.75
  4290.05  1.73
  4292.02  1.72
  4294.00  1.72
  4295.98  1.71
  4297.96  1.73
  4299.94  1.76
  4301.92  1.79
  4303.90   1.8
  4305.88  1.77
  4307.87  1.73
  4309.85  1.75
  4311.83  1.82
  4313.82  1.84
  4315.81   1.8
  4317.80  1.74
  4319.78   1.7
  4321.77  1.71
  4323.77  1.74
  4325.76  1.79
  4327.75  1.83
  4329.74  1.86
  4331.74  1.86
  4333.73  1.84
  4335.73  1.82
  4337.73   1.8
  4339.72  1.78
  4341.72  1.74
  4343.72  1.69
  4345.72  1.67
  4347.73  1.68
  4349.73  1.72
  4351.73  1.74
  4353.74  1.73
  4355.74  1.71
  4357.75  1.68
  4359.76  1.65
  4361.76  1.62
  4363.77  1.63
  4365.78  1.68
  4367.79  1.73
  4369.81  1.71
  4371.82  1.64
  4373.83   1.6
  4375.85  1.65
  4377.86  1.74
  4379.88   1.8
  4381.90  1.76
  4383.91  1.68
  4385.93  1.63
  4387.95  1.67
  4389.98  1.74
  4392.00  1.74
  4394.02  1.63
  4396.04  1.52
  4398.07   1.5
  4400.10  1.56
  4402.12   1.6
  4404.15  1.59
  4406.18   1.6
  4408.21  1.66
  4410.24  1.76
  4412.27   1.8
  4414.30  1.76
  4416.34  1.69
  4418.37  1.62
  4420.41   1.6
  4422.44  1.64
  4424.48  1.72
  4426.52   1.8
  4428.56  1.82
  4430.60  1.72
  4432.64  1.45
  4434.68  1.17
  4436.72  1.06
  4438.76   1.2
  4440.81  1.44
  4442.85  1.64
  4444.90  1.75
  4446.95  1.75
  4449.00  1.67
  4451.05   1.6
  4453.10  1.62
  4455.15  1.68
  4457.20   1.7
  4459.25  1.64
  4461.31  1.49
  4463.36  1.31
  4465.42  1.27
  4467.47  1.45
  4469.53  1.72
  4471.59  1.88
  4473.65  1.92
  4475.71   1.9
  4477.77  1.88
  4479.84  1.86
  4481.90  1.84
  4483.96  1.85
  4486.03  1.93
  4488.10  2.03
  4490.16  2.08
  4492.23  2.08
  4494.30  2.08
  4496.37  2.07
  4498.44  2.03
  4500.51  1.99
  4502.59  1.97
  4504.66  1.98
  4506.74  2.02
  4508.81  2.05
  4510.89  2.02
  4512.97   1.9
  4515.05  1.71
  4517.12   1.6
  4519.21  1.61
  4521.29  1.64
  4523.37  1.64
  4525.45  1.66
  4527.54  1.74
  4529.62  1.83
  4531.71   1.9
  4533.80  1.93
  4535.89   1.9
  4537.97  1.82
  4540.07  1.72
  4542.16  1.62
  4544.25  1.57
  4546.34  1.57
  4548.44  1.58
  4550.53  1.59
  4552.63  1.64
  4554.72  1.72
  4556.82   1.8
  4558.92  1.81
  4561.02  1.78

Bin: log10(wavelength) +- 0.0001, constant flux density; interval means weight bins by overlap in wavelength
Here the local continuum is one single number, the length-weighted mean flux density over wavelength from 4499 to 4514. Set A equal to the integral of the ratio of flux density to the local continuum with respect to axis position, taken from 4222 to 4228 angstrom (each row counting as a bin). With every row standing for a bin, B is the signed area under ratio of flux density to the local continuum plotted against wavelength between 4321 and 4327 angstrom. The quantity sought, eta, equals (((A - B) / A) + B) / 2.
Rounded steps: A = 5.40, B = 5.27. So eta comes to 2.65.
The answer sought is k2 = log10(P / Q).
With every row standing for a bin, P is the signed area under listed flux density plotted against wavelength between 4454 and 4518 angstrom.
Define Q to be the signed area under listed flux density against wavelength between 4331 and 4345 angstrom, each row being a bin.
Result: 0.7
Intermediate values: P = 118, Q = 25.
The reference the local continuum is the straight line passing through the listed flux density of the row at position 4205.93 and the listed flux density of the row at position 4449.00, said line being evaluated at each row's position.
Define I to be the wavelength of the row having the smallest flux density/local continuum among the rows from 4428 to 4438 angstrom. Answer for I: 4436.72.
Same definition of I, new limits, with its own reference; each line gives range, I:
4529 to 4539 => 4537.97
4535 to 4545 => 4544.25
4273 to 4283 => 4274.27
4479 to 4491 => 4481.90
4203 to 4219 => 4217.57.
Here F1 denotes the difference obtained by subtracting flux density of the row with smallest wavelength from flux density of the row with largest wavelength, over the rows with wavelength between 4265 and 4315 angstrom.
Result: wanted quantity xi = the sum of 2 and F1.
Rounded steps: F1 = 0.15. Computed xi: 2.15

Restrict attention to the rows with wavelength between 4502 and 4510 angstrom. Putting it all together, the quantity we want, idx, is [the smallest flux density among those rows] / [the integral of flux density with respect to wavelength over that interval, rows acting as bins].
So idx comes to 0.123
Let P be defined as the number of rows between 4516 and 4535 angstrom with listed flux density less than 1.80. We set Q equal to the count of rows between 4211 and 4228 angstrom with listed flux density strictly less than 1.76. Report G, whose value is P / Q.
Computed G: 1.5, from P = 6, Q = 4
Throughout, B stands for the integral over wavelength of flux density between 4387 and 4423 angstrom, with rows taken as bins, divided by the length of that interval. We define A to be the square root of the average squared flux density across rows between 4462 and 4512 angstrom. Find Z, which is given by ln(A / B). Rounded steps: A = 1.90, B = 1.65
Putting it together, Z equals 0.140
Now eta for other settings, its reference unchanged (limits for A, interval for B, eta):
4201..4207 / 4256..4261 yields 2.32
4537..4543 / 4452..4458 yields 2.53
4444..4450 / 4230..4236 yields 2.89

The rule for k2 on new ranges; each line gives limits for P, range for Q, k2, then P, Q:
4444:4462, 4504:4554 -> -0.5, 30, 88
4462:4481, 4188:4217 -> -0.2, 32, 53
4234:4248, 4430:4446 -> 0.0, 23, 23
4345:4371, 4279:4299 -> 0.1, 44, 35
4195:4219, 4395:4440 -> -0.2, 43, 71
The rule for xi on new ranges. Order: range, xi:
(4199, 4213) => 2.00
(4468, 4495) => 2.36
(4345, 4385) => 2.01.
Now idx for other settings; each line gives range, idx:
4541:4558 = 0.056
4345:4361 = 0.061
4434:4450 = 0.045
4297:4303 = 0.164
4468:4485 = 0.055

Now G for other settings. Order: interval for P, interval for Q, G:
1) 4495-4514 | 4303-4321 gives 0.0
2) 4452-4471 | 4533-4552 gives 1.5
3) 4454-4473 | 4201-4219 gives 2.7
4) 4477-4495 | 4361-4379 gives 0.0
